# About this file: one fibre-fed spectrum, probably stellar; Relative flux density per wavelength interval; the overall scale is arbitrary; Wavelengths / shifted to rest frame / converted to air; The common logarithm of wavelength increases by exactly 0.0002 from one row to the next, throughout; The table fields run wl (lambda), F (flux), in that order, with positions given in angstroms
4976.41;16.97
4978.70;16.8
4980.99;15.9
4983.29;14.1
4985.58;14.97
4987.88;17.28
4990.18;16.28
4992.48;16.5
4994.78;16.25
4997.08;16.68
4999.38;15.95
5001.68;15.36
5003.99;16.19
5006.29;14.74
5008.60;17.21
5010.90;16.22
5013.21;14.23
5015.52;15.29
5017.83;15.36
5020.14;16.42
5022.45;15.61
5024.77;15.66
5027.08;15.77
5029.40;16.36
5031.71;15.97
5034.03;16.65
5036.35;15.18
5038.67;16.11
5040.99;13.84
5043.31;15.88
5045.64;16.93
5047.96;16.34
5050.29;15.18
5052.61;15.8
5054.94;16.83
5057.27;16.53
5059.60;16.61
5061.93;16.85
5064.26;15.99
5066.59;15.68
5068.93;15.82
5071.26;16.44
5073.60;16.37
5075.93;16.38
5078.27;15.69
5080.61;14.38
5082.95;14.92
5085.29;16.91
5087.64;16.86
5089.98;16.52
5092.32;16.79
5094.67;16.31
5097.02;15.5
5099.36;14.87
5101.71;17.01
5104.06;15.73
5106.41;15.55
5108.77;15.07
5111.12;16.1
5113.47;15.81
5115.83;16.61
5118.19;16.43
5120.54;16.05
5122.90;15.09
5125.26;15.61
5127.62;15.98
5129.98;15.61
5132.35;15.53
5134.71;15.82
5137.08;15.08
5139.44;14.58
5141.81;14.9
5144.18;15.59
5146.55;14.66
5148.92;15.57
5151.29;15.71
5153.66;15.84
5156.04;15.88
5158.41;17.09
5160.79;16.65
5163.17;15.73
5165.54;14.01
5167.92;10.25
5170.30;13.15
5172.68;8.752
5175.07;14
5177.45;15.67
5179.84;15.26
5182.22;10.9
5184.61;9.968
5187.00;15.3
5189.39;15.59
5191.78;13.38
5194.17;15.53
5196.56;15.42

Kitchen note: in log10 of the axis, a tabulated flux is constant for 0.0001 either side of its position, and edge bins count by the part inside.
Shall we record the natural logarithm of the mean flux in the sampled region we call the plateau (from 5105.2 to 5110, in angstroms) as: 2.73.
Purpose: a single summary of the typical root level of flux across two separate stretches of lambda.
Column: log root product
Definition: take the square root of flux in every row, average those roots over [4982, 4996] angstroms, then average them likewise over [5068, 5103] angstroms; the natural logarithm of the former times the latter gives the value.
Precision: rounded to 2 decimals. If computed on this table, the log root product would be 2.77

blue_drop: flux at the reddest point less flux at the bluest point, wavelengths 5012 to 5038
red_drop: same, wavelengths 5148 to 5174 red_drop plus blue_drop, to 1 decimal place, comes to -5.9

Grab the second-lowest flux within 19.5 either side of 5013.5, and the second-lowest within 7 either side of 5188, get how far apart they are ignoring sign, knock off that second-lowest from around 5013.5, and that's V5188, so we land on -11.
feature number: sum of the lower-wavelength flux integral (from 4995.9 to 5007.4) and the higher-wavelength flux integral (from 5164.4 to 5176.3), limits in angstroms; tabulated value 325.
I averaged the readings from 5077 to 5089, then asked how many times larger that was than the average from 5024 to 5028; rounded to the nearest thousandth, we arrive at 1.002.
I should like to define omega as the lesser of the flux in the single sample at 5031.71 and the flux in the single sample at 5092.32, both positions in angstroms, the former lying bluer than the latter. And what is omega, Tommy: 16.0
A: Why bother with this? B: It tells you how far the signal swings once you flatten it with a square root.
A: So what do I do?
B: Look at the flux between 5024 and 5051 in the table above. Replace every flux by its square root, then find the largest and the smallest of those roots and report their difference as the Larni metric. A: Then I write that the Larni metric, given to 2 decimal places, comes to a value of 0.39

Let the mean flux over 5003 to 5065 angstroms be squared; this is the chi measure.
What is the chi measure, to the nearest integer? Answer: 253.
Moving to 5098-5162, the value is 247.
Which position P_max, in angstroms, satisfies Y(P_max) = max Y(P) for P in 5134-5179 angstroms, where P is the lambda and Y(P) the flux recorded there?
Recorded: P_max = 5158.41 angstroms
